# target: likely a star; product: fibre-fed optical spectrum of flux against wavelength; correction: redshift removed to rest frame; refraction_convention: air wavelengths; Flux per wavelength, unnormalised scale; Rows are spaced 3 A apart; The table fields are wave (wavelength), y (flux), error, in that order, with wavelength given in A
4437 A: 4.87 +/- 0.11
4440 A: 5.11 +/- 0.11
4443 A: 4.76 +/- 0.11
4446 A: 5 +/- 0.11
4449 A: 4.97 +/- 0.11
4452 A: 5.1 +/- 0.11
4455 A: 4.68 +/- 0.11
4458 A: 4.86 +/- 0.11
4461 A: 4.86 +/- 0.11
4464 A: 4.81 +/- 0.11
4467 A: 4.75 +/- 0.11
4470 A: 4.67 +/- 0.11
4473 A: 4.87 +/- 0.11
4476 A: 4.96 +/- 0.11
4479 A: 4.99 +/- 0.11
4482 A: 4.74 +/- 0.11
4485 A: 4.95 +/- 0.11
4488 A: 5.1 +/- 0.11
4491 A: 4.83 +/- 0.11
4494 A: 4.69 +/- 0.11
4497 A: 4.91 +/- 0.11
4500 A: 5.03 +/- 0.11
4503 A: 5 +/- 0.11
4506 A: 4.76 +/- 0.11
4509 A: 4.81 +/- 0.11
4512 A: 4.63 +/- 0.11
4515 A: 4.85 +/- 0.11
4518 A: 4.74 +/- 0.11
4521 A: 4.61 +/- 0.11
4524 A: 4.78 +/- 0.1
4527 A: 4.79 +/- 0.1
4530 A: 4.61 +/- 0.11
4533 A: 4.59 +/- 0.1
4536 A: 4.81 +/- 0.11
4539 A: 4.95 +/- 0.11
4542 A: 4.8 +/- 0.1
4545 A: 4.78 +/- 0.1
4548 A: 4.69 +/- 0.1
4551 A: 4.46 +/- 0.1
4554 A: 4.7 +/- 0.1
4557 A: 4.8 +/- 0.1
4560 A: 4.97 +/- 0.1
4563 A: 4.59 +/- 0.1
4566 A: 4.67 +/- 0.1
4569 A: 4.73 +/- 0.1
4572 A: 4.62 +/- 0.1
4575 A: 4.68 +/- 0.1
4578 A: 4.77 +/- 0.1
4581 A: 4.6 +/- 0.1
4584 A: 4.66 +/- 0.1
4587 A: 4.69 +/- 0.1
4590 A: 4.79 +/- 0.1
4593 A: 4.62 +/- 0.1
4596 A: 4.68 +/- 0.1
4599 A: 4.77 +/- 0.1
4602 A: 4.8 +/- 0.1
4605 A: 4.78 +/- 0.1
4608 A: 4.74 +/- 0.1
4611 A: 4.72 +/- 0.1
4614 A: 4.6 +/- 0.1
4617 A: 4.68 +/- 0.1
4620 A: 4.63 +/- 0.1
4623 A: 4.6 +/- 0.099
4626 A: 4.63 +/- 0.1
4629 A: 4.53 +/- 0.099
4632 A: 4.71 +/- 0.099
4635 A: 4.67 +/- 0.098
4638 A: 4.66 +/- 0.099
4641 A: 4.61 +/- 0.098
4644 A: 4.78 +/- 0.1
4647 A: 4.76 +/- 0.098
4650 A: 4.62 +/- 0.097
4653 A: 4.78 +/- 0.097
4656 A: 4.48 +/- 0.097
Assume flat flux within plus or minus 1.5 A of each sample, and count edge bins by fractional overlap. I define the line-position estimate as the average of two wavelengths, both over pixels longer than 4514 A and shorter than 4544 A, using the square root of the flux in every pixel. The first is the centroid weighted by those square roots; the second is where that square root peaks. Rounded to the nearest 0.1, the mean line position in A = 4533.8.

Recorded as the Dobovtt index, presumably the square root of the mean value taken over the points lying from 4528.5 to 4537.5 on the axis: 2.16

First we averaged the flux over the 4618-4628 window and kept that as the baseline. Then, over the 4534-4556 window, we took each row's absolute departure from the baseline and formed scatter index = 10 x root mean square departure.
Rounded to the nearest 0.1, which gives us 1.9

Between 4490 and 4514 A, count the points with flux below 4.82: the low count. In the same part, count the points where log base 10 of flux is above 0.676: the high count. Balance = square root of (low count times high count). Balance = 4.9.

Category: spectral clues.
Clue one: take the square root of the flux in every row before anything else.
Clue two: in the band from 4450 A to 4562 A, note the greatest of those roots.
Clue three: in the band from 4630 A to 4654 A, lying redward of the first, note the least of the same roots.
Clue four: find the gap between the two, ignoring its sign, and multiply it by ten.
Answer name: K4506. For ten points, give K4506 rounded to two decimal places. 1.11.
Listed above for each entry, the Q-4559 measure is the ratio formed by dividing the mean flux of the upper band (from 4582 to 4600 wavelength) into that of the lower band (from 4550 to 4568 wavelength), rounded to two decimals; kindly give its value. 1.00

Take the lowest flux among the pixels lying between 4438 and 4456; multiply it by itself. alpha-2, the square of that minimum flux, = 21.9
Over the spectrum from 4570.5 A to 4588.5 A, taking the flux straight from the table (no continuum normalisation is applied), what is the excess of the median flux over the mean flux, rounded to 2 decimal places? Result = 0.00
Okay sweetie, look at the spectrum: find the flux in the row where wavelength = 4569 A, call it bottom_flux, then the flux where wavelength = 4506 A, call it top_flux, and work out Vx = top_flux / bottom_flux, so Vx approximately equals 1.01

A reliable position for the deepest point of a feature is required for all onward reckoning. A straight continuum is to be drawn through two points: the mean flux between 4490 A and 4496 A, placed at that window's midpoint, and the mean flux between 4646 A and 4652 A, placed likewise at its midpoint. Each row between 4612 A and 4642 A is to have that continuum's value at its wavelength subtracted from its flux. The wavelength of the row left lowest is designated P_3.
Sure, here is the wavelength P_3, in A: 4629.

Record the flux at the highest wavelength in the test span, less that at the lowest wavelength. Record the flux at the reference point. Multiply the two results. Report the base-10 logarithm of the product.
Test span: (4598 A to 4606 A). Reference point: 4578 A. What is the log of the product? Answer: -1.3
